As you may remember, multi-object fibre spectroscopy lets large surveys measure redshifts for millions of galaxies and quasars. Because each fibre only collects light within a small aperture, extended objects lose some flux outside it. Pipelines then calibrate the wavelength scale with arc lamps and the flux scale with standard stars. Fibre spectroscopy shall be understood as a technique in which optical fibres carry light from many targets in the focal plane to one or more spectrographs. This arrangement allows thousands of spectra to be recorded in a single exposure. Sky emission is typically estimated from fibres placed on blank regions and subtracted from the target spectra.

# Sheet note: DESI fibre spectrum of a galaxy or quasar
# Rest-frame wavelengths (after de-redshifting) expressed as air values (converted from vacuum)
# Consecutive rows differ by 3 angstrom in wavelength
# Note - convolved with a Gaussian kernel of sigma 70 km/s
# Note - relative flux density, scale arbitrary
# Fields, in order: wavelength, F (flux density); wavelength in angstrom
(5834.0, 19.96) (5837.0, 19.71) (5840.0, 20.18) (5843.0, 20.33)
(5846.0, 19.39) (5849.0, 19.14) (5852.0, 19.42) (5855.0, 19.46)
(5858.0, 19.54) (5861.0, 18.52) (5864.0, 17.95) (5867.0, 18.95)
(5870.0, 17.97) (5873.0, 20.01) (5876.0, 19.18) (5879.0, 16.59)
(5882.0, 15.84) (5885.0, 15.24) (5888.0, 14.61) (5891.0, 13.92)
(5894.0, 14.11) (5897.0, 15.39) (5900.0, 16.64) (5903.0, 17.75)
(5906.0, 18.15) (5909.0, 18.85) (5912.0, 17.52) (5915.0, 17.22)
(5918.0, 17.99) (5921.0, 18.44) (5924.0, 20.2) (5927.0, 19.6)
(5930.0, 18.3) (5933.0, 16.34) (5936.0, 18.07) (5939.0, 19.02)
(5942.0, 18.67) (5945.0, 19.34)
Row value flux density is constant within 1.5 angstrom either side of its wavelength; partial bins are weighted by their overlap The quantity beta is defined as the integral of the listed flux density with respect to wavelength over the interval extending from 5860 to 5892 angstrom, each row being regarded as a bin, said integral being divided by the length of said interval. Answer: 17.2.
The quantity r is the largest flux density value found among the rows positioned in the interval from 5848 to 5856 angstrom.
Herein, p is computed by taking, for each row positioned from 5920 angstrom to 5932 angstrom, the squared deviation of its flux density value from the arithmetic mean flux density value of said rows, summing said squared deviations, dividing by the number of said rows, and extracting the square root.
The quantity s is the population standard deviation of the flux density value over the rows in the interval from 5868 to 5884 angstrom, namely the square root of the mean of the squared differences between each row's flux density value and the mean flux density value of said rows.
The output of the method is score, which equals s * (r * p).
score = 24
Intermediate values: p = 0.80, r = 19.46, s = 1.6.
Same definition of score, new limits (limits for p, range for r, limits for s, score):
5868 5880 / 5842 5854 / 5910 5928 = 28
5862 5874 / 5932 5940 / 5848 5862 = 6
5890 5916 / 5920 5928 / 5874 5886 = 50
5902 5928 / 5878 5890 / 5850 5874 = 11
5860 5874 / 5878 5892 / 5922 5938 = 17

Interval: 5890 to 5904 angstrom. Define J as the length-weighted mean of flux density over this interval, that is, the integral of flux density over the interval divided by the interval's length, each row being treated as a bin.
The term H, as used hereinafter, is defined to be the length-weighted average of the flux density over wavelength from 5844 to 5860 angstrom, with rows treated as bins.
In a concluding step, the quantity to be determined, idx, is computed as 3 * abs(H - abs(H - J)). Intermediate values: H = 19.4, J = 15.5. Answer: 47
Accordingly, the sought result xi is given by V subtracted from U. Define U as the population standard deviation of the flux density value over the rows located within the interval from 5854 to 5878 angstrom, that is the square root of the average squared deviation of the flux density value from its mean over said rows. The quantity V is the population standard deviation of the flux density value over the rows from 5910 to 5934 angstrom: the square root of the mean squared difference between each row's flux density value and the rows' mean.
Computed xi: -0.5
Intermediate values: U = 0.70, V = 1.2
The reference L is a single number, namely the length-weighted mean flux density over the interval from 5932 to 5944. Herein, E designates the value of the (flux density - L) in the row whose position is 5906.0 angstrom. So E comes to 0.0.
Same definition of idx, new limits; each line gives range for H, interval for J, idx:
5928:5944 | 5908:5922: 54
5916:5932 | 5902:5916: 54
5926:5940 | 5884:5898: 44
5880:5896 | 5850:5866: 32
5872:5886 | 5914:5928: 48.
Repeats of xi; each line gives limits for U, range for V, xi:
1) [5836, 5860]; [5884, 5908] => -1.1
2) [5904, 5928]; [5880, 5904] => -0.3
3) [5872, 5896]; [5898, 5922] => 1.5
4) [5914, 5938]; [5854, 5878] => 0.4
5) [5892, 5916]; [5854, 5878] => 0.7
